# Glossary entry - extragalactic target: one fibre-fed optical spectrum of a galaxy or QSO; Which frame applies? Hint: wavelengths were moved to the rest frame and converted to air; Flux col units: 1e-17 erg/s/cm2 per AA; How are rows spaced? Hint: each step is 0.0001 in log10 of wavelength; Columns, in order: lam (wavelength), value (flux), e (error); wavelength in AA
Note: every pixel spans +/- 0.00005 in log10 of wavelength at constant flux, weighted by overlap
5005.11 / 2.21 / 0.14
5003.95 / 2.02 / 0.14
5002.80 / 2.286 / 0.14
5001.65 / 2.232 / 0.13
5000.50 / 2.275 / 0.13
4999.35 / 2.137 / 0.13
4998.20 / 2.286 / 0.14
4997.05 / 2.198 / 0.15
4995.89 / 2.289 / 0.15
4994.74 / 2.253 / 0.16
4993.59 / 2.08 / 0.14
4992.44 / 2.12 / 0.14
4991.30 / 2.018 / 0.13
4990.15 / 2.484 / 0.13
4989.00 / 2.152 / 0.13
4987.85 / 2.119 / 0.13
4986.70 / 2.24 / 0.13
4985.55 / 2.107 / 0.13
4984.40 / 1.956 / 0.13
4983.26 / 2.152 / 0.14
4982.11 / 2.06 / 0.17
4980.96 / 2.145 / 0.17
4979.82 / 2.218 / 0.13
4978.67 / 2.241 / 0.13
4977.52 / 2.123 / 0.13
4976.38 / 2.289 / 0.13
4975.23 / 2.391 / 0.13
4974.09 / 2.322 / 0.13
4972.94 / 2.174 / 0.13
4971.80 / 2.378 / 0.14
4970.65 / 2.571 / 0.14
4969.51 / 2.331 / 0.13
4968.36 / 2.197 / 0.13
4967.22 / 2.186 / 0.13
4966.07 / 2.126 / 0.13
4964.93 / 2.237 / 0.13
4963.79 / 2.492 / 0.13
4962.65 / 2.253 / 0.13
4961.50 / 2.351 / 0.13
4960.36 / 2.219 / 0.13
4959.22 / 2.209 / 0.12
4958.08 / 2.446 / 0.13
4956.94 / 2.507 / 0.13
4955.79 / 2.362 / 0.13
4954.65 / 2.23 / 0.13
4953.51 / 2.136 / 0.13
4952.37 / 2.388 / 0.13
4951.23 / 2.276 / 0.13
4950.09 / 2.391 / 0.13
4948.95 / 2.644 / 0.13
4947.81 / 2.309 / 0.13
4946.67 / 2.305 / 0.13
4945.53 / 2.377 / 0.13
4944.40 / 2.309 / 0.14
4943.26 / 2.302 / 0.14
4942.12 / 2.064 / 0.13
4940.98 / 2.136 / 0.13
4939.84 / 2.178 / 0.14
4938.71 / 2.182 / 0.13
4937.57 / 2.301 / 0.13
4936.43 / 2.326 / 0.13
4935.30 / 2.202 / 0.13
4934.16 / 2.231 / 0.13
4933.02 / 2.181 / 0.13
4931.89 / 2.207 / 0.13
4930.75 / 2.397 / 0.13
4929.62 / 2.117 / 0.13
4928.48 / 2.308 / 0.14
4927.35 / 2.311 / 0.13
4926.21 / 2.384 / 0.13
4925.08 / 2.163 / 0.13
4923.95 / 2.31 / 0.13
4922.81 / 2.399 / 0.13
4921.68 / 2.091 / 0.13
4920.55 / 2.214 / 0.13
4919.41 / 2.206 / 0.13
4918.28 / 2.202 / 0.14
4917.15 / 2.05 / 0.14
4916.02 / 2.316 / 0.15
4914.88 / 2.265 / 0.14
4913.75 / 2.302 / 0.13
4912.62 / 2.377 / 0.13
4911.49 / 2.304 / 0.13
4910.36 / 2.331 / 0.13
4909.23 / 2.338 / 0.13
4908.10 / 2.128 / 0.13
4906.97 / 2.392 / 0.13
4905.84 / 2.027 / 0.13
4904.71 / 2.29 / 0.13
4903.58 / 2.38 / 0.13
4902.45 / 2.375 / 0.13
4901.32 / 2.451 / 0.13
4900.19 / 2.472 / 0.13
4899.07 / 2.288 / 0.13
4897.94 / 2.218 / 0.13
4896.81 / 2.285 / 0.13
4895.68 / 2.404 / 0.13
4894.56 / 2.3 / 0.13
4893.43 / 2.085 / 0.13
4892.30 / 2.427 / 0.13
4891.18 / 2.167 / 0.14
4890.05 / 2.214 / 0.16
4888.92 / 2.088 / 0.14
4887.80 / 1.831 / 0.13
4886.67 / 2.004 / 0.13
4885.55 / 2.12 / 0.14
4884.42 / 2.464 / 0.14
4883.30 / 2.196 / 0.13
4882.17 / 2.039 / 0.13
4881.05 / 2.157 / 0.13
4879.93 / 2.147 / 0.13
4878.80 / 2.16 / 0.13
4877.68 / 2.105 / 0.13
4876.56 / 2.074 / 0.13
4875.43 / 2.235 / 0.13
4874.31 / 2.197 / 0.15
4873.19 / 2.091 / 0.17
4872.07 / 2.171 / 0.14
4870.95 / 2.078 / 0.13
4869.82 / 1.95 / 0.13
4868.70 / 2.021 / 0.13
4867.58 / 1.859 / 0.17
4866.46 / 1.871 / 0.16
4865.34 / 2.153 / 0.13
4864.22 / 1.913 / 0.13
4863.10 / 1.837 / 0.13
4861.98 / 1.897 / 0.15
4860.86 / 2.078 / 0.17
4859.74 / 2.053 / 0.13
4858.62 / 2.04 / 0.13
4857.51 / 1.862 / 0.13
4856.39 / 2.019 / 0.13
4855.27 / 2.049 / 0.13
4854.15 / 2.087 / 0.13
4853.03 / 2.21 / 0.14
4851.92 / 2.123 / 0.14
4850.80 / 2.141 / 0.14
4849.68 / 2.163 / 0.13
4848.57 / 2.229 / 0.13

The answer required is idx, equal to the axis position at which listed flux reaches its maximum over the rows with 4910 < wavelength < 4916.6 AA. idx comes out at 4912.62 AA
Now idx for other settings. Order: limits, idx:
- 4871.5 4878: 4875.43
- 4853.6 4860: 4854.15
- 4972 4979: 4975.23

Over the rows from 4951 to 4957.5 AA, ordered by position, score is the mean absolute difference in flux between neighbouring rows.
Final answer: 0.147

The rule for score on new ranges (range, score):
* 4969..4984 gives 0.126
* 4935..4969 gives 0.118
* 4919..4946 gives 0.106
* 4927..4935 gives 0.123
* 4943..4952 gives 0.122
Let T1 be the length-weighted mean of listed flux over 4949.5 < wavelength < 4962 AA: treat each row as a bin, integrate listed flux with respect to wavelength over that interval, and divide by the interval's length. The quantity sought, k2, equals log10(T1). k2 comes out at 0.365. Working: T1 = 2.32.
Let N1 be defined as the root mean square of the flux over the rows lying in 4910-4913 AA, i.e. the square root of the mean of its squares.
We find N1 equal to 2.34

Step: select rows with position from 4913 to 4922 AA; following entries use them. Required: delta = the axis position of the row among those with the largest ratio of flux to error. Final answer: 4913.75 AA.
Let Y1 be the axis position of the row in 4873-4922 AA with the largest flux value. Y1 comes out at 4900.19 AA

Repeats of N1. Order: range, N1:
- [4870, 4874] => 2.11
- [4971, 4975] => 2.29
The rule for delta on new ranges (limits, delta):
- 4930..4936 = 4930.75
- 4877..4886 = 4884.42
